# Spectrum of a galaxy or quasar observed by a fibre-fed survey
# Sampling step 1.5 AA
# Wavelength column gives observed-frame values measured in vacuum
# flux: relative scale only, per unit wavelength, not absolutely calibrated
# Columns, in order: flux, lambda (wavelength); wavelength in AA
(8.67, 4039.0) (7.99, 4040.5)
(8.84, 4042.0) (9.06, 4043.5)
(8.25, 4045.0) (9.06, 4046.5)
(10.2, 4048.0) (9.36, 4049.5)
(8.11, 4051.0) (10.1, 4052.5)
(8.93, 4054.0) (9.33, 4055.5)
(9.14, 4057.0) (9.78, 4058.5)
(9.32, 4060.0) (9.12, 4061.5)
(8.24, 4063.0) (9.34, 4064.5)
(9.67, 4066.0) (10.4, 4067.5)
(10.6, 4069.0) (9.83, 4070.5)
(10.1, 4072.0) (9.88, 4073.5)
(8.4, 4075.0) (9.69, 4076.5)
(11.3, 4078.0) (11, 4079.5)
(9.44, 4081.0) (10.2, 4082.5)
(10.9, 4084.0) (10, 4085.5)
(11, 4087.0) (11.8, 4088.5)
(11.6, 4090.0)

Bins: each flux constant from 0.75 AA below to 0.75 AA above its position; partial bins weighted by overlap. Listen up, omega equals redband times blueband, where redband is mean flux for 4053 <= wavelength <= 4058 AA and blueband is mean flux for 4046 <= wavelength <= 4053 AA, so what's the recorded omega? 86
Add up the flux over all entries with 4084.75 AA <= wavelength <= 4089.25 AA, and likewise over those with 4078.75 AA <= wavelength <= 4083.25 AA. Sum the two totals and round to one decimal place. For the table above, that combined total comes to 63.4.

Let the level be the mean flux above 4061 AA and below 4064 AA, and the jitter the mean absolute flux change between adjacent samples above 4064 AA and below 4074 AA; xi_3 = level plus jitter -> 9.1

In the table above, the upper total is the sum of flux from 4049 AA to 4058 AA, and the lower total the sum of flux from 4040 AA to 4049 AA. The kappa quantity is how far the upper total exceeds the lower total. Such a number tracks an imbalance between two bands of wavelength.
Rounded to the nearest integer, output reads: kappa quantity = 2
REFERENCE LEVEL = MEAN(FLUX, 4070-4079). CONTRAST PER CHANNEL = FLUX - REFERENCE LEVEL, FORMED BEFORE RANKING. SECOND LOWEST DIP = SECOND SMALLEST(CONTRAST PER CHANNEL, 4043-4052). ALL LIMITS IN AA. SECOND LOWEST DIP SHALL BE -1.6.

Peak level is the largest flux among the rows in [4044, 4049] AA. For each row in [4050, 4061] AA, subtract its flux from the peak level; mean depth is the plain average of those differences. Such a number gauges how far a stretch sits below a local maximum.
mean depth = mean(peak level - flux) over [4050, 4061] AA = 1.0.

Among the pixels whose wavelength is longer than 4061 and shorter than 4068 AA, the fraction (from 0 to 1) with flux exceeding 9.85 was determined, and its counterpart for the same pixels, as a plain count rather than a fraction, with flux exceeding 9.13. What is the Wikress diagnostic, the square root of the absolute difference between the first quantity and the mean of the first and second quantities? 1.18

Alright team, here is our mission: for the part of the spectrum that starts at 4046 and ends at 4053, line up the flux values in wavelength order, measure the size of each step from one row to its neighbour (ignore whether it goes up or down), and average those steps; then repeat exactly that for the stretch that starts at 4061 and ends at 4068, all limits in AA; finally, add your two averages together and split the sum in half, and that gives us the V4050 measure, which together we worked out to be 1.03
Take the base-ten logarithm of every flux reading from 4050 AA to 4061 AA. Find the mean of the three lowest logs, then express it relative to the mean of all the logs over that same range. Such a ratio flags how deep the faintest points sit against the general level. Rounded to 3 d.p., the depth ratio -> 0.974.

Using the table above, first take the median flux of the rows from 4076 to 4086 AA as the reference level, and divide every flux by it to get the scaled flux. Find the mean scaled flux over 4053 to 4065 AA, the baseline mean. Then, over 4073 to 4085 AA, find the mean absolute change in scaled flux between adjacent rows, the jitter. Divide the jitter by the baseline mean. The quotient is 0.120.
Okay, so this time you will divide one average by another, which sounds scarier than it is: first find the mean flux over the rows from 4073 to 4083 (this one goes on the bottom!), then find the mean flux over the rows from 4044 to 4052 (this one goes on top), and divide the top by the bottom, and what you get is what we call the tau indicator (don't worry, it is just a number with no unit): 0.90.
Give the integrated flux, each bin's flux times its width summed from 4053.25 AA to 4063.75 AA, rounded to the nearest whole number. 96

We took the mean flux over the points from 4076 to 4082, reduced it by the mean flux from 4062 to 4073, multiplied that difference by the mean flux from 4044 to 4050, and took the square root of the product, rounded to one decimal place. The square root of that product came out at 2.4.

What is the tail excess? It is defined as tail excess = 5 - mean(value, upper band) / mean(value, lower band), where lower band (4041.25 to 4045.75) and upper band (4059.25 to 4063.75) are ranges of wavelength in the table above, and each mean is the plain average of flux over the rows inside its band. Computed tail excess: 3.98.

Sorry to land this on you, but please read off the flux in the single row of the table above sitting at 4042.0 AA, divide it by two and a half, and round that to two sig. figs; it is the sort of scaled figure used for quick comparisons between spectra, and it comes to 3.5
